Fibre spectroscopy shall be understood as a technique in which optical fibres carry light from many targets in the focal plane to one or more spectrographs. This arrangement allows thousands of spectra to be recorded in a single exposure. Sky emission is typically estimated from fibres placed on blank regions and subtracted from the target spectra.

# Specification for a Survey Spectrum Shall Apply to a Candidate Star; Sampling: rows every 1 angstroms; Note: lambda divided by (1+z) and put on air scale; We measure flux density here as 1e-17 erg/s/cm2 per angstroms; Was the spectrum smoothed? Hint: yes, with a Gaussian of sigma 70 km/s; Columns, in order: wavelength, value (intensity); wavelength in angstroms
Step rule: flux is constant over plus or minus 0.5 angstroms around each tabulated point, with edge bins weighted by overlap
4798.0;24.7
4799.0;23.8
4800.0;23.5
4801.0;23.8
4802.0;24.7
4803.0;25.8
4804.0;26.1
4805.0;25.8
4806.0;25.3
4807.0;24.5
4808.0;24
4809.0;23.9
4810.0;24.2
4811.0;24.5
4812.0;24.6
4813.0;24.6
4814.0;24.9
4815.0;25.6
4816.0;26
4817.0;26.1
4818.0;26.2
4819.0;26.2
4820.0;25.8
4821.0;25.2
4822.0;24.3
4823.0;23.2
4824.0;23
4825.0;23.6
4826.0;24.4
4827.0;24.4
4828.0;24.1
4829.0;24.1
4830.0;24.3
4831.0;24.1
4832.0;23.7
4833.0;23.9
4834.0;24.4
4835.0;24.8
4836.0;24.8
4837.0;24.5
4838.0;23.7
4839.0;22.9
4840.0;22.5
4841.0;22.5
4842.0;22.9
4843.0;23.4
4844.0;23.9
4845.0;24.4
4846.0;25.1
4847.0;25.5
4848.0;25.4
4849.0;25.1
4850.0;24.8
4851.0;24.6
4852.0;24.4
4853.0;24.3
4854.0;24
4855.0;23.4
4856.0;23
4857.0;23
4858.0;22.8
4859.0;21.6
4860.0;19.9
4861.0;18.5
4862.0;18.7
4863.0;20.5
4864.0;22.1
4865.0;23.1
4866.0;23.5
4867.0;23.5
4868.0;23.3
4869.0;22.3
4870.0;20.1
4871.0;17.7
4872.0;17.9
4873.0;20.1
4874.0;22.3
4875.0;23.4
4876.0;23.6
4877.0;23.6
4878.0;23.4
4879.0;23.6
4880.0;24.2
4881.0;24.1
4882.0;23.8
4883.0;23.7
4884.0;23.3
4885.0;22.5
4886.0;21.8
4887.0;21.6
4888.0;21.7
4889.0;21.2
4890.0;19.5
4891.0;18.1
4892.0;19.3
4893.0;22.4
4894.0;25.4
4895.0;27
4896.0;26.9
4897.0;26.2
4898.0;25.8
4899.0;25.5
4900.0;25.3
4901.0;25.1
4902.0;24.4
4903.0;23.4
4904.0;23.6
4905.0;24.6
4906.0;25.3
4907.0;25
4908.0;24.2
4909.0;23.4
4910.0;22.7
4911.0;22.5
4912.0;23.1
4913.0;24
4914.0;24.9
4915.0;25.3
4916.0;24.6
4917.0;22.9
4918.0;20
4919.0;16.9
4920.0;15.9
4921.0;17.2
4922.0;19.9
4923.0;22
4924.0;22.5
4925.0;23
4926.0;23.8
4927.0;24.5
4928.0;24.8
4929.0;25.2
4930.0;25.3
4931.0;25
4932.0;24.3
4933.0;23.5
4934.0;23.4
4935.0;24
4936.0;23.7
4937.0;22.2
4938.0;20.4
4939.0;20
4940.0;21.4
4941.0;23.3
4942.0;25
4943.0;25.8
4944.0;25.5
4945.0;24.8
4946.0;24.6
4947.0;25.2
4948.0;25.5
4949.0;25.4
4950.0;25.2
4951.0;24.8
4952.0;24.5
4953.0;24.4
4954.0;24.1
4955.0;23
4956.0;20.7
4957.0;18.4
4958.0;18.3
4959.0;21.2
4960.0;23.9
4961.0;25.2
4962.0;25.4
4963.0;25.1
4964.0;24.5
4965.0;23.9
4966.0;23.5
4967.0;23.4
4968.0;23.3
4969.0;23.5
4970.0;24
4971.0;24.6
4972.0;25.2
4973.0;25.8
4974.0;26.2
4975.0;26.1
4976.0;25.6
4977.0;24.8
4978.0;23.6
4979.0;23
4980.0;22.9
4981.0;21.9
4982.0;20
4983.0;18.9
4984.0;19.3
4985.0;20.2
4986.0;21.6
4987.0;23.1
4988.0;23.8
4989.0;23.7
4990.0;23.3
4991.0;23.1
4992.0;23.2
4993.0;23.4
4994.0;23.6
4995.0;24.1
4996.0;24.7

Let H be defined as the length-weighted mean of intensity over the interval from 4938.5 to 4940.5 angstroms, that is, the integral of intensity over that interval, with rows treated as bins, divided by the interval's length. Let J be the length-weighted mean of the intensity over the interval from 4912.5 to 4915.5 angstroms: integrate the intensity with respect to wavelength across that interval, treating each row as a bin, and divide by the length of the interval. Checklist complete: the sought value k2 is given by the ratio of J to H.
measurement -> 1.2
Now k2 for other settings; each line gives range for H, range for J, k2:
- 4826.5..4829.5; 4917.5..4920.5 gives 0.7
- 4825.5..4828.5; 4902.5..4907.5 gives 1.0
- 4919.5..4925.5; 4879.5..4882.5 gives 1.2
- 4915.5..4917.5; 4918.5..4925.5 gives 0.8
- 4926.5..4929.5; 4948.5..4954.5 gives 1.0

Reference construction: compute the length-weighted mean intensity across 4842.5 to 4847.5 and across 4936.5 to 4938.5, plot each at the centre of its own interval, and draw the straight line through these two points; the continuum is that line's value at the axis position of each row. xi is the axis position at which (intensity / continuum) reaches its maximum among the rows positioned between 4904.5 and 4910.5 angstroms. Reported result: 4906.0 angstroms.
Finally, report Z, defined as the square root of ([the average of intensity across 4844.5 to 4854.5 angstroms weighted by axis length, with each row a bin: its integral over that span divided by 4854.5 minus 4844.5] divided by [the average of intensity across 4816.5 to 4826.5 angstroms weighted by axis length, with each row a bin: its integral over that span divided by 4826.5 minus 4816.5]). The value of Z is 0.999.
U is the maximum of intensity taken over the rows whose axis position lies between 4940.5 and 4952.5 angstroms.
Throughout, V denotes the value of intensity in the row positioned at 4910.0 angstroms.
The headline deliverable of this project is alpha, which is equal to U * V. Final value 586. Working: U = 25.8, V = 22.7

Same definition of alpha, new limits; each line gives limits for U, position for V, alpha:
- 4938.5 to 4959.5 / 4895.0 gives 697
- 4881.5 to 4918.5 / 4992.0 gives 626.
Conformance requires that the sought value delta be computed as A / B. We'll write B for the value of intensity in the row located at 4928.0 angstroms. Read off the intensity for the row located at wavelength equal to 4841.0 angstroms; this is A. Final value 0.91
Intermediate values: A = 22.5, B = 24.8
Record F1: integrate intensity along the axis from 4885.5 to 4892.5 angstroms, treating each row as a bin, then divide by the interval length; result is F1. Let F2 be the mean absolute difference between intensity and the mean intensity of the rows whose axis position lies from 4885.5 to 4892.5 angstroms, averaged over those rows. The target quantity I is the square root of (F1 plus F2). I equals 4.66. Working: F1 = 20.5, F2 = 1.3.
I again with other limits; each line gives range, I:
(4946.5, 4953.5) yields 5.04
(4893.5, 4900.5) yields 5.16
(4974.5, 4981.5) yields 5.03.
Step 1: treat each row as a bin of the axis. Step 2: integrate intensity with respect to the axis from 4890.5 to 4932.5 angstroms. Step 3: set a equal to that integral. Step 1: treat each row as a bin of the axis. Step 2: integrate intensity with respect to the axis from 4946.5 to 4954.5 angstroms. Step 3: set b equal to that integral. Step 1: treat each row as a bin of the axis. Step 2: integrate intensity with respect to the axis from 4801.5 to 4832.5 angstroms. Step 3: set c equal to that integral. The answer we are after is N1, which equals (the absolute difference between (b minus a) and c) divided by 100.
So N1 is 15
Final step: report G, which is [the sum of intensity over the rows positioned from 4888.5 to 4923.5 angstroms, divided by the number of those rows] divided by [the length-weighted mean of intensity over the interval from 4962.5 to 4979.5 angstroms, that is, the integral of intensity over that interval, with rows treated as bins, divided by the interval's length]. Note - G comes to 0.94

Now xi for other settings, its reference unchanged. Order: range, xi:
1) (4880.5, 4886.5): 4881.0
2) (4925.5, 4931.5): 4930.0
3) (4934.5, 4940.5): 4935.0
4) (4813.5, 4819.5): 4819.0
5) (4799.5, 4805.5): 4804.0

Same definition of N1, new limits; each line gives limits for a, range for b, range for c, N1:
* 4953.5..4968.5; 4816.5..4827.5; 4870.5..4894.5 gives 6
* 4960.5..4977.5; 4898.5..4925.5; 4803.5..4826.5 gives 4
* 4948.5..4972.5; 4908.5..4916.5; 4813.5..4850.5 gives 13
